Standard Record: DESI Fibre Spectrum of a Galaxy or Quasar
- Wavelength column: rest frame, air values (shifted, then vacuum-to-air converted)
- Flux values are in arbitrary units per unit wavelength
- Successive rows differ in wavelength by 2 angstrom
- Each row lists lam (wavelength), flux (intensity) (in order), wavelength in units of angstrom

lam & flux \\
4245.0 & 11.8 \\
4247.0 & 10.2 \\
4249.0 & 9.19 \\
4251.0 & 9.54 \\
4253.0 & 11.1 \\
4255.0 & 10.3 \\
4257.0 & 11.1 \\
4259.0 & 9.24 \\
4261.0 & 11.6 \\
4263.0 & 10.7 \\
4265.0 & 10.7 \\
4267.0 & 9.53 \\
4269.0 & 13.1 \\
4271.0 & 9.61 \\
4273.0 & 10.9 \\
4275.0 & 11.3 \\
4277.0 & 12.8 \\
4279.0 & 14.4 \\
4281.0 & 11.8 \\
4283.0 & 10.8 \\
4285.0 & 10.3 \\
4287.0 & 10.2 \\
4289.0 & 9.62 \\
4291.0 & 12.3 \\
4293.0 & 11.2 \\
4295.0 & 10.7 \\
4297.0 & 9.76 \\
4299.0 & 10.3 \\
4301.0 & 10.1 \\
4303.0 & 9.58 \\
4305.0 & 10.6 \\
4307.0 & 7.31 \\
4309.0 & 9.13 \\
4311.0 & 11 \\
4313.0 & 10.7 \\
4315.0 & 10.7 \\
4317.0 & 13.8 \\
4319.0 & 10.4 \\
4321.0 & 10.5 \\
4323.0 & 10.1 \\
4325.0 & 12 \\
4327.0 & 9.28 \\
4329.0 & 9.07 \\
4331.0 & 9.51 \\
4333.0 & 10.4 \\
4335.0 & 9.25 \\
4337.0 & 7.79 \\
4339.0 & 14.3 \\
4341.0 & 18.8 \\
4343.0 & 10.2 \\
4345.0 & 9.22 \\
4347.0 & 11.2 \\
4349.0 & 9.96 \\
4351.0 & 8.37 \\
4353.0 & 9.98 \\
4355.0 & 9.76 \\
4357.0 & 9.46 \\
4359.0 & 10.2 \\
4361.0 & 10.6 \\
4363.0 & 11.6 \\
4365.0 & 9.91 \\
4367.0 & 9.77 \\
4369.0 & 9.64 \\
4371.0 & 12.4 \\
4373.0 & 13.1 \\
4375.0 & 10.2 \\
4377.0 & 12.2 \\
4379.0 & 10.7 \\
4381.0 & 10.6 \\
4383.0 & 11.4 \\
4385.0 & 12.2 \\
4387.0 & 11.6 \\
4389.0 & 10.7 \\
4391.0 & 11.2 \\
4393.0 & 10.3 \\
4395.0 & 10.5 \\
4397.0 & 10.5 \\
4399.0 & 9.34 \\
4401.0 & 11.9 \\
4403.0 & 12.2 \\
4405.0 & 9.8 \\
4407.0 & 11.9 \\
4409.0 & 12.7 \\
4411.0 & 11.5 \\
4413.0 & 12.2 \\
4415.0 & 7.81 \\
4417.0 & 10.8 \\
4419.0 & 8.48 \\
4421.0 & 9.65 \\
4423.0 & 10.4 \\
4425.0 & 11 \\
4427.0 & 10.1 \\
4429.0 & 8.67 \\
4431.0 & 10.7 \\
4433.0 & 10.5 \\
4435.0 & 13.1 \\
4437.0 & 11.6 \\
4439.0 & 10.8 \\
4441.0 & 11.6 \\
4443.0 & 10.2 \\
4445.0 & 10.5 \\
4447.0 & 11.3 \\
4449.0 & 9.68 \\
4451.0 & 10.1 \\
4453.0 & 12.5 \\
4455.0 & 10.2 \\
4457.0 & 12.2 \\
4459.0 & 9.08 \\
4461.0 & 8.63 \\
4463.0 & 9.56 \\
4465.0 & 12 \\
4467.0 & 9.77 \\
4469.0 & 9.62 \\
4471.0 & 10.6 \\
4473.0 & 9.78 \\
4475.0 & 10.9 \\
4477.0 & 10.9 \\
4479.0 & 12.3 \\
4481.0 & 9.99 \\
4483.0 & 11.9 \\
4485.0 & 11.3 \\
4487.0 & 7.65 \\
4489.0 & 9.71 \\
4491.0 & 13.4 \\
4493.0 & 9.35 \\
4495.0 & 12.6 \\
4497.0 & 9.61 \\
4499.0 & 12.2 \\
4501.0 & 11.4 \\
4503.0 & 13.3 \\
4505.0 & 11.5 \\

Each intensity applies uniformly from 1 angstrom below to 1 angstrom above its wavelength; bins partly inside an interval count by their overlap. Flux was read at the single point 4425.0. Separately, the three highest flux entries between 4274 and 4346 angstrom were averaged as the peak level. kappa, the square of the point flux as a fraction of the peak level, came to 0.48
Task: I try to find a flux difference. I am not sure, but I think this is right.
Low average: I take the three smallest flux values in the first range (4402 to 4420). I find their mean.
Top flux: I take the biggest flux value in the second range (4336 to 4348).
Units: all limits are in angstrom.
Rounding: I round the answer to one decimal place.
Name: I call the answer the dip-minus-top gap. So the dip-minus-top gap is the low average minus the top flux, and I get -10.1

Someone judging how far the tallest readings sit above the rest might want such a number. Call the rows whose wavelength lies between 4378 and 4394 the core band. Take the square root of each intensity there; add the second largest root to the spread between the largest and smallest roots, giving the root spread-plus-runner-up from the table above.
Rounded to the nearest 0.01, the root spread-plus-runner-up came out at 3.69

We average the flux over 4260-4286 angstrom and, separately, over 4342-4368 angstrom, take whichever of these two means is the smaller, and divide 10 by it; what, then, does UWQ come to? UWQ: 0.998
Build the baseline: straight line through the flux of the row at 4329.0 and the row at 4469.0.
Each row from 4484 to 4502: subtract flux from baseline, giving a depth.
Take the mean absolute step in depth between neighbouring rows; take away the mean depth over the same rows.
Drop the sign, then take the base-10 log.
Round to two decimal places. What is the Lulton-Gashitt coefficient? 0.60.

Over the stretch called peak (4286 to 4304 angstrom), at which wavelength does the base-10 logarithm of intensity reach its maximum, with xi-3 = 4291.0 angstrom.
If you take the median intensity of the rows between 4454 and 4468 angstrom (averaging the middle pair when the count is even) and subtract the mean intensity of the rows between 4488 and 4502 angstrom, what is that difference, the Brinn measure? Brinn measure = -1.4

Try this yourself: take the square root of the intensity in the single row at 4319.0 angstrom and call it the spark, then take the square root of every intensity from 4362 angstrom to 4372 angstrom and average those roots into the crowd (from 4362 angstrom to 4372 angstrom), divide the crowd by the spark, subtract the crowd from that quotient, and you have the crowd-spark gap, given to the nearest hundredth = -2.25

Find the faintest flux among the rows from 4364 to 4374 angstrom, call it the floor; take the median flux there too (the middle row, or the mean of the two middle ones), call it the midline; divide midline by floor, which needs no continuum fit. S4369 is 1.03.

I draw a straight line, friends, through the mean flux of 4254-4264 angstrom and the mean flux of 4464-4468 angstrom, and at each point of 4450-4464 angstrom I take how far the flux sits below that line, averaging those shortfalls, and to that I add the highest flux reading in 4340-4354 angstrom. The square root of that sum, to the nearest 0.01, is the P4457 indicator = 4.40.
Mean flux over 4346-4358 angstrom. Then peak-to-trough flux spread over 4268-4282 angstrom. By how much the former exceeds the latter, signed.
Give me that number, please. 5.0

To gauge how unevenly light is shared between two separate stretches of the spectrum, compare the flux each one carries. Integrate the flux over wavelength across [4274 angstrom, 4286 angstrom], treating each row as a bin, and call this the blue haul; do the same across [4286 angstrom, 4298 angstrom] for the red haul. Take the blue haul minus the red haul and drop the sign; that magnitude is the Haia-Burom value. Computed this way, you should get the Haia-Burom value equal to 15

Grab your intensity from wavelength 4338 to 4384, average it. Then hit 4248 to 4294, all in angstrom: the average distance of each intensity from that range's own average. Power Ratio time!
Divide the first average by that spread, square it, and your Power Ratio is 123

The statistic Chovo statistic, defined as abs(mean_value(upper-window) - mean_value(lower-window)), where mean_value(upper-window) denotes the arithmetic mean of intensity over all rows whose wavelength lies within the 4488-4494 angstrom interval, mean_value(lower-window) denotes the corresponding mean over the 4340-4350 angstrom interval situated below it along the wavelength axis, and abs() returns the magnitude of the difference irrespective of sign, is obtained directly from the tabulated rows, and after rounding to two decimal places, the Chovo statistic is 1.06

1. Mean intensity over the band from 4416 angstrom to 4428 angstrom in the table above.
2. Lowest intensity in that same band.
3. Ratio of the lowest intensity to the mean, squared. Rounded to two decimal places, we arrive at 0.71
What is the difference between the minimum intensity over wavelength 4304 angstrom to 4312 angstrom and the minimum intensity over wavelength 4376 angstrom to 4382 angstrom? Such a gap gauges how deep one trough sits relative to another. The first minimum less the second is -3.3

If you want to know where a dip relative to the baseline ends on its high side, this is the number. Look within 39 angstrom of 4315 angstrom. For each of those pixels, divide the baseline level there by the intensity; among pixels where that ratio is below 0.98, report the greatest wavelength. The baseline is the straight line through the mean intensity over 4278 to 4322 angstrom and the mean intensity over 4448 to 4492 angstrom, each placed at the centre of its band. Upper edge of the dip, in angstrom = 4347.0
